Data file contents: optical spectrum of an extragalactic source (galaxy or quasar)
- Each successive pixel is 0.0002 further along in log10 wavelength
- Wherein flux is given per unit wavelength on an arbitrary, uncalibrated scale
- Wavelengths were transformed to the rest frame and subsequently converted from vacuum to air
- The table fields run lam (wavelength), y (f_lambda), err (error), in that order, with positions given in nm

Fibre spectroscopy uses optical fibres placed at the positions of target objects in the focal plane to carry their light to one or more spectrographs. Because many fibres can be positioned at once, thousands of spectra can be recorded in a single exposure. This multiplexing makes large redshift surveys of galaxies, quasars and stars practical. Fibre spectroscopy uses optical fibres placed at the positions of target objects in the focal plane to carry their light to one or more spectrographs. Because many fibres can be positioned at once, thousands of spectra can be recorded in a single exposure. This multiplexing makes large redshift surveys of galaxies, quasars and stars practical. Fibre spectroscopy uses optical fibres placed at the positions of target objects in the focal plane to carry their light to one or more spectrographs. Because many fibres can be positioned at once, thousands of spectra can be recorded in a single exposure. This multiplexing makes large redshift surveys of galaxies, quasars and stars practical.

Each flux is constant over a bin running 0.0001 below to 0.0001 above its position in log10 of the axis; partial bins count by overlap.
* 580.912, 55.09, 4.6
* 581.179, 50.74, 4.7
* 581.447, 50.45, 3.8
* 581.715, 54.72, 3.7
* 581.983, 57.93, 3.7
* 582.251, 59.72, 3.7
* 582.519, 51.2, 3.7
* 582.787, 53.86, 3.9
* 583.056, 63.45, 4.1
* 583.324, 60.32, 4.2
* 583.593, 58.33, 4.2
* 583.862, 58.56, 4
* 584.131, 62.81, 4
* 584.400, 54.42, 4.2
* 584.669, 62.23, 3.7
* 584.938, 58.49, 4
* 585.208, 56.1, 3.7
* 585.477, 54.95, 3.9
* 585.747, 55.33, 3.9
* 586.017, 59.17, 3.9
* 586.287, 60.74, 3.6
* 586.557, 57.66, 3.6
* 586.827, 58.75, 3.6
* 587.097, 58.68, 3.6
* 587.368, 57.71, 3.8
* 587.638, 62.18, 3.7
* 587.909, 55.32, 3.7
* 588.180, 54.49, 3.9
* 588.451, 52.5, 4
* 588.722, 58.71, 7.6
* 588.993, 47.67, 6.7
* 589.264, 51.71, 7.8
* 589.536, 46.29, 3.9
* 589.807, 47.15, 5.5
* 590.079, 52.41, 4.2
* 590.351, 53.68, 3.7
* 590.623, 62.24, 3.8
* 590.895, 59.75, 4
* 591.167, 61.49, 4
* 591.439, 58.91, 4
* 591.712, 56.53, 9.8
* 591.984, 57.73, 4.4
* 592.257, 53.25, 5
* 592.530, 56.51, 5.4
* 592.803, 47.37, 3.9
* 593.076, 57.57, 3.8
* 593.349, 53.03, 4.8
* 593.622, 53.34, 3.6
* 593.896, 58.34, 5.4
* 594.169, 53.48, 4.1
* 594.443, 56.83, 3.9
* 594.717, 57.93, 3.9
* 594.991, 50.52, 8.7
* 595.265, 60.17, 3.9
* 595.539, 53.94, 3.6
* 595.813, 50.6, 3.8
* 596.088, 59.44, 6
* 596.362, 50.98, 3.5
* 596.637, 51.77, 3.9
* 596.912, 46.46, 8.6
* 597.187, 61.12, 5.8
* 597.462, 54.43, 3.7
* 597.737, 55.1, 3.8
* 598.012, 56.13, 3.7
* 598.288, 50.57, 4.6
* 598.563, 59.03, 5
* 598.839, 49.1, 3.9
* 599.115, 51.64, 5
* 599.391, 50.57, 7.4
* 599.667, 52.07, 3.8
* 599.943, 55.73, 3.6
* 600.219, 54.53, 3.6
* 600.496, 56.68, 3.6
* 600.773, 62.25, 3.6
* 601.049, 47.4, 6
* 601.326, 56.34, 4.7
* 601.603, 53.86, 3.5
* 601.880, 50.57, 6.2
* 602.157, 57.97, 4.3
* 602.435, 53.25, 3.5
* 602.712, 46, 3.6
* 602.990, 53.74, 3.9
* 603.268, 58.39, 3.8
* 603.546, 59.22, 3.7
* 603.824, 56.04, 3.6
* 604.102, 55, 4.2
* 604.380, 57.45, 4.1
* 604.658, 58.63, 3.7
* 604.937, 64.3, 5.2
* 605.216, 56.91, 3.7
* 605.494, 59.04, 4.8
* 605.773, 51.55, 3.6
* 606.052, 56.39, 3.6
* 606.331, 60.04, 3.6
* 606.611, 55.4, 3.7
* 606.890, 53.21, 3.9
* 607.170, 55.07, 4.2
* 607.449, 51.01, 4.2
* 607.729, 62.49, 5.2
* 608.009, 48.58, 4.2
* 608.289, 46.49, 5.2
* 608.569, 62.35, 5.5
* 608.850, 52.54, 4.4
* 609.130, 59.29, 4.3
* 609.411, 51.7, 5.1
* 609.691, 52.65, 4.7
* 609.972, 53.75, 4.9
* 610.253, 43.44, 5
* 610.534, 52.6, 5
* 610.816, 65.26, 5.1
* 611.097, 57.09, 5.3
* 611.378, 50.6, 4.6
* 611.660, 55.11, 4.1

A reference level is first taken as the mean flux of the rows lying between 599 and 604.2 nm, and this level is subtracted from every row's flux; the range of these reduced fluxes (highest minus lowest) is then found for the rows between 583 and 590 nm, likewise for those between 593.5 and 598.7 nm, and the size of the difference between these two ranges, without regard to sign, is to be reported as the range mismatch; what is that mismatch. 2.5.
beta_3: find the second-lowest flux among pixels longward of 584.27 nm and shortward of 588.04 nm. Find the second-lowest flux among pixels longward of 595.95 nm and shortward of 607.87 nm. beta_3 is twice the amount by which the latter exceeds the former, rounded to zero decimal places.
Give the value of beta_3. -17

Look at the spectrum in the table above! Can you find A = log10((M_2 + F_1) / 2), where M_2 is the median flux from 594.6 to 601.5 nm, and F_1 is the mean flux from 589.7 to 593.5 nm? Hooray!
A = 1.740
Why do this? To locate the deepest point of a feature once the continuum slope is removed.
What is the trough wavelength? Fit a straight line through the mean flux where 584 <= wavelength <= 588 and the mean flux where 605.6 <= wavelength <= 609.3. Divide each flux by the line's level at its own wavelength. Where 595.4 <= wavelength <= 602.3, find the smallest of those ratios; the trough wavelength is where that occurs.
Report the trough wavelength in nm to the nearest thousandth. 596.912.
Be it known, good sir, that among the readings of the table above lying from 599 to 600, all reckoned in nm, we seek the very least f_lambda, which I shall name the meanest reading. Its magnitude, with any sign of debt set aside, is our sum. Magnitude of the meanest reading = 50.6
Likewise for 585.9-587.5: 57.7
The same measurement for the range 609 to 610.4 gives 43.4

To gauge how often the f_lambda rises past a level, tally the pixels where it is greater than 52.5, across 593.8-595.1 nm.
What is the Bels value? 4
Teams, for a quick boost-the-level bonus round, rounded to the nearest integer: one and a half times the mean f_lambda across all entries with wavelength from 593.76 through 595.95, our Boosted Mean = 83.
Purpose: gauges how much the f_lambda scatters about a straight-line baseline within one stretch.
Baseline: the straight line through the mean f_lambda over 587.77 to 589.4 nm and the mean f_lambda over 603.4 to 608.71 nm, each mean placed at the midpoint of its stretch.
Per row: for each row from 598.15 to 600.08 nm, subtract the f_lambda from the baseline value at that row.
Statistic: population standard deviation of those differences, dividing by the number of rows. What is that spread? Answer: 3.22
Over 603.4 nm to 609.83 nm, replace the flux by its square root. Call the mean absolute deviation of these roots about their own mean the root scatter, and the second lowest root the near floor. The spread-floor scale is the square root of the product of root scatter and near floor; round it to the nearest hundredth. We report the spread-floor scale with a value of 1.30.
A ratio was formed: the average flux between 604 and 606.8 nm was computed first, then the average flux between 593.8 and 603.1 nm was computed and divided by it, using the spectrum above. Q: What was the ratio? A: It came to 0.94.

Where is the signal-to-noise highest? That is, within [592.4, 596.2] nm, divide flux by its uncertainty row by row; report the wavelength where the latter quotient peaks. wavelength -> 595.265 nm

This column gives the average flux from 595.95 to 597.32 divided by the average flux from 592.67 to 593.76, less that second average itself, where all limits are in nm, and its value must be -51.8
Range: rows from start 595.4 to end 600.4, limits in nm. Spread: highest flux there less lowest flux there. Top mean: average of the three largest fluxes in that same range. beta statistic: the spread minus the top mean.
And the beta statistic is -45.2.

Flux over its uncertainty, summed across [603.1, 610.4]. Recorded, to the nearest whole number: 341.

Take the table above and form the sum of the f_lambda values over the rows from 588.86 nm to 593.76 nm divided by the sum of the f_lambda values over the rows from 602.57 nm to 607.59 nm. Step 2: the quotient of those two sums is 0.969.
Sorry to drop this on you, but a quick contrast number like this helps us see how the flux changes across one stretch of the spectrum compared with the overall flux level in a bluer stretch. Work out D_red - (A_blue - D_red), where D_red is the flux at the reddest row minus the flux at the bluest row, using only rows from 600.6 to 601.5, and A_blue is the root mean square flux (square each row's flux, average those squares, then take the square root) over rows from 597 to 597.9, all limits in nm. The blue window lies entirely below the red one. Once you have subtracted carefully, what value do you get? -69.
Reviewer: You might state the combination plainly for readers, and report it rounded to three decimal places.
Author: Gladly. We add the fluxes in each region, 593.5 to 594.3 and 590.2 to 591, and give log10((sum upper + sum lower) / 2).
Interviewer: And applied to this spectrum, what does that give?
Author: 2.232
